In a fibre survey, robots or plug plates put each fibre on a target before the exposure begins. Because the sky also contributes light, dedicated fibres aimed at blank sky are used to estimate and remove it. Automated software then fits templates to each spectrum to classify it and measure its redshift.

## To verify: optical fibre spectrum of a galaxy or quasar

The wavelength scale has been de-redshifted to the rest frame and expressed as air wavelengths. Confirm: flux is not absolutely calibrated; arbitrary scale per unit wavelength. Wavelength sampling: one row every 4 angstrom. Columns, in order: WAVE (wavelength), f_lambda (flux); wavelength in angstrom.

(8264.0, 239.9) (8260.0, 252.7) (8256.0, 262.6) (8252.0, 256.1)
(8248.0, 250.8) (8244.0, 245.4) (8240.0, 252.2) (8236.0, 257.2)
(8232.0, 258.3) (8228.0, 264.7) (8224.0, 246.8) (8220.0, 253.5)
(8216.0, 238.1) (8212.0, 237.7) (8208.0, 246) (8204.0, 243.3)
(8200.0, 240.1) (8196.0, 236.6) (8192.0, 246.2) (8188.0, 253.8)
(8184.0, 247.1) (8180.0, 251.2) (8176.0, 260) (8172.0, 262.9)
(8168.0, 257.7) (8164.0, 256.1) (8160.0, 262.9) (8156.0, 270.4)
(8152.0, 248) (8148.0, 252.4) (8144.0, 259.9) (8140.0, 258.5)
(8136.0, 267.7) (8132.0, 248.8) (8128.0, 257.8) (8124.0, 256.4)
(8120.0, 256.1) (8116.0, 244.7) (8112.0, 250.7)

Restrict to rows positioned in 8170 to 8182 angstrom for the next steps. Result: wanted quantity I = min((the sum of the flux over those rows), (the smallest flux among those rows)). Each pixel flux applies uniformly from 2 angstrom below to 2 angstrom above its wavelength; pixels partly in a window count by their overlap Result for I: 251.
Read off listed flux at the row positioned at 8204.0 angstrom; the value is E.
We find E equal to 243.3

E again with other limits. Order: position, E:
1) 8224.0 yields 246.8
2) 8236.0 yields 257.2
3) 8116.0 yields 244.7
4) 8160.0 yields 262.9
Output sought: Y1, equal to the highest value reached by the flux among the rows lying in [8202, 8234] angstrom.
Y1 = 264.7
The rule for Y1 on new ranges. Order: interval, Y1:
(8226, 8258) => 264.7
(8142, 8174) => 270.4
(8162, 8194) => 262.9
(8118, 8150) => 267.7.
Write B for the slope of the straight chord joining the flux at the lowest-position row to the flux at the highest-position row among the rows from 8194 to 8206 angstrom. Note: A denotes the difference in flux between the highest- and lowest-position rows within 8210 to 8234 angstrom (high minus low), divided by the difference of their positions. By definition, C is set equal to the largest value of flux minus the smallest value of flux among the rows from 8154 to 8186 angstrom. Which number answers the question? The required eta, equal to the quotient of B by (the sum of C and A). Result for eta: 0.034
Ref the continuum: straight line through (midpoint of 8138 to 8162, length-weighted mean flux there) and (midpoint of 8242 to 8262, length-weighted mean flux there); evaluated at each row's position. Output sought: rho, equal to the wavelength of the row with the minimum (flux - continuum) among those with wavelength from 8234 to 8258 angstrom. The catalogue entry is 8244.0 angstrom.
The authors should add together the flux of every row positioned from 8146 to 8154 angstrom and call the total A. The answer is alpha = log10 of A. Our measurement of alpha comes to 2.70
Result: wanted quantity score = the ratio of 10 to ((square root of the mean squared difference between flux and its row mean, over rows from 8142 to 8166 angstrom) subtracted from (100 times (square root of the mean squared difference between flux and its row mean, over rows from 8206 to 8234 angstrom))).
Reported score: 0.0108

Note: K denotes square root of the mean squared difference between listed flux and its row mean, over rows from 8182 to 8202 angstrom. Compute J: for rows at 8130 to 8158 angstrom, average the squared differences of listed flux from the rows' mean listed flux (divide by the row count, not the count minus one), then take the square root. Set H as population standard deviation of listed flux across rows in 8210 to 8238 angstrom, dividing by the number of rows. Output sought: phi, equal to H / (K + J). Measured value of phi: 0.68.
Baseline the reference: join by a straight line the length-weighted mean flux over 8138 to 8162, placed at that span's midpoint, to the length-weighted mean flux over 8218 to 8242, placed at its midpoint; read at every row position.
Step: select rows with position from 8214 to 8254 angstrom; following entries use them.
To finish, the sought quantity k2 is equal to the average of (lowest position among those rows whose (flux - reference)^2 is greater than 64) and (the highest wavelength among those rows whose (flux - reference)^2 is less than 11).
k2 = 8234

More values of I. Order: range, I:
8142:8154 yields 248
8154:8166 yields 256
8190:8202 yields 237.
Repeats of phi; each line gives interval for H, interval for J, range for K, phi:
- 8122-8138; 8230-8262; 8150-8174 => 0.57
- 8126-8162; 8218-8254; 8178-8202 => 0.64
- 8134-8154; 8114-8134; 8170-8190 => 0.62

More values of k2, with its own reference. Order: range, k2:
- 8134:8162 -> 8140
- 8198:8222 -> 8210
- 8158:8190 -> 8180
